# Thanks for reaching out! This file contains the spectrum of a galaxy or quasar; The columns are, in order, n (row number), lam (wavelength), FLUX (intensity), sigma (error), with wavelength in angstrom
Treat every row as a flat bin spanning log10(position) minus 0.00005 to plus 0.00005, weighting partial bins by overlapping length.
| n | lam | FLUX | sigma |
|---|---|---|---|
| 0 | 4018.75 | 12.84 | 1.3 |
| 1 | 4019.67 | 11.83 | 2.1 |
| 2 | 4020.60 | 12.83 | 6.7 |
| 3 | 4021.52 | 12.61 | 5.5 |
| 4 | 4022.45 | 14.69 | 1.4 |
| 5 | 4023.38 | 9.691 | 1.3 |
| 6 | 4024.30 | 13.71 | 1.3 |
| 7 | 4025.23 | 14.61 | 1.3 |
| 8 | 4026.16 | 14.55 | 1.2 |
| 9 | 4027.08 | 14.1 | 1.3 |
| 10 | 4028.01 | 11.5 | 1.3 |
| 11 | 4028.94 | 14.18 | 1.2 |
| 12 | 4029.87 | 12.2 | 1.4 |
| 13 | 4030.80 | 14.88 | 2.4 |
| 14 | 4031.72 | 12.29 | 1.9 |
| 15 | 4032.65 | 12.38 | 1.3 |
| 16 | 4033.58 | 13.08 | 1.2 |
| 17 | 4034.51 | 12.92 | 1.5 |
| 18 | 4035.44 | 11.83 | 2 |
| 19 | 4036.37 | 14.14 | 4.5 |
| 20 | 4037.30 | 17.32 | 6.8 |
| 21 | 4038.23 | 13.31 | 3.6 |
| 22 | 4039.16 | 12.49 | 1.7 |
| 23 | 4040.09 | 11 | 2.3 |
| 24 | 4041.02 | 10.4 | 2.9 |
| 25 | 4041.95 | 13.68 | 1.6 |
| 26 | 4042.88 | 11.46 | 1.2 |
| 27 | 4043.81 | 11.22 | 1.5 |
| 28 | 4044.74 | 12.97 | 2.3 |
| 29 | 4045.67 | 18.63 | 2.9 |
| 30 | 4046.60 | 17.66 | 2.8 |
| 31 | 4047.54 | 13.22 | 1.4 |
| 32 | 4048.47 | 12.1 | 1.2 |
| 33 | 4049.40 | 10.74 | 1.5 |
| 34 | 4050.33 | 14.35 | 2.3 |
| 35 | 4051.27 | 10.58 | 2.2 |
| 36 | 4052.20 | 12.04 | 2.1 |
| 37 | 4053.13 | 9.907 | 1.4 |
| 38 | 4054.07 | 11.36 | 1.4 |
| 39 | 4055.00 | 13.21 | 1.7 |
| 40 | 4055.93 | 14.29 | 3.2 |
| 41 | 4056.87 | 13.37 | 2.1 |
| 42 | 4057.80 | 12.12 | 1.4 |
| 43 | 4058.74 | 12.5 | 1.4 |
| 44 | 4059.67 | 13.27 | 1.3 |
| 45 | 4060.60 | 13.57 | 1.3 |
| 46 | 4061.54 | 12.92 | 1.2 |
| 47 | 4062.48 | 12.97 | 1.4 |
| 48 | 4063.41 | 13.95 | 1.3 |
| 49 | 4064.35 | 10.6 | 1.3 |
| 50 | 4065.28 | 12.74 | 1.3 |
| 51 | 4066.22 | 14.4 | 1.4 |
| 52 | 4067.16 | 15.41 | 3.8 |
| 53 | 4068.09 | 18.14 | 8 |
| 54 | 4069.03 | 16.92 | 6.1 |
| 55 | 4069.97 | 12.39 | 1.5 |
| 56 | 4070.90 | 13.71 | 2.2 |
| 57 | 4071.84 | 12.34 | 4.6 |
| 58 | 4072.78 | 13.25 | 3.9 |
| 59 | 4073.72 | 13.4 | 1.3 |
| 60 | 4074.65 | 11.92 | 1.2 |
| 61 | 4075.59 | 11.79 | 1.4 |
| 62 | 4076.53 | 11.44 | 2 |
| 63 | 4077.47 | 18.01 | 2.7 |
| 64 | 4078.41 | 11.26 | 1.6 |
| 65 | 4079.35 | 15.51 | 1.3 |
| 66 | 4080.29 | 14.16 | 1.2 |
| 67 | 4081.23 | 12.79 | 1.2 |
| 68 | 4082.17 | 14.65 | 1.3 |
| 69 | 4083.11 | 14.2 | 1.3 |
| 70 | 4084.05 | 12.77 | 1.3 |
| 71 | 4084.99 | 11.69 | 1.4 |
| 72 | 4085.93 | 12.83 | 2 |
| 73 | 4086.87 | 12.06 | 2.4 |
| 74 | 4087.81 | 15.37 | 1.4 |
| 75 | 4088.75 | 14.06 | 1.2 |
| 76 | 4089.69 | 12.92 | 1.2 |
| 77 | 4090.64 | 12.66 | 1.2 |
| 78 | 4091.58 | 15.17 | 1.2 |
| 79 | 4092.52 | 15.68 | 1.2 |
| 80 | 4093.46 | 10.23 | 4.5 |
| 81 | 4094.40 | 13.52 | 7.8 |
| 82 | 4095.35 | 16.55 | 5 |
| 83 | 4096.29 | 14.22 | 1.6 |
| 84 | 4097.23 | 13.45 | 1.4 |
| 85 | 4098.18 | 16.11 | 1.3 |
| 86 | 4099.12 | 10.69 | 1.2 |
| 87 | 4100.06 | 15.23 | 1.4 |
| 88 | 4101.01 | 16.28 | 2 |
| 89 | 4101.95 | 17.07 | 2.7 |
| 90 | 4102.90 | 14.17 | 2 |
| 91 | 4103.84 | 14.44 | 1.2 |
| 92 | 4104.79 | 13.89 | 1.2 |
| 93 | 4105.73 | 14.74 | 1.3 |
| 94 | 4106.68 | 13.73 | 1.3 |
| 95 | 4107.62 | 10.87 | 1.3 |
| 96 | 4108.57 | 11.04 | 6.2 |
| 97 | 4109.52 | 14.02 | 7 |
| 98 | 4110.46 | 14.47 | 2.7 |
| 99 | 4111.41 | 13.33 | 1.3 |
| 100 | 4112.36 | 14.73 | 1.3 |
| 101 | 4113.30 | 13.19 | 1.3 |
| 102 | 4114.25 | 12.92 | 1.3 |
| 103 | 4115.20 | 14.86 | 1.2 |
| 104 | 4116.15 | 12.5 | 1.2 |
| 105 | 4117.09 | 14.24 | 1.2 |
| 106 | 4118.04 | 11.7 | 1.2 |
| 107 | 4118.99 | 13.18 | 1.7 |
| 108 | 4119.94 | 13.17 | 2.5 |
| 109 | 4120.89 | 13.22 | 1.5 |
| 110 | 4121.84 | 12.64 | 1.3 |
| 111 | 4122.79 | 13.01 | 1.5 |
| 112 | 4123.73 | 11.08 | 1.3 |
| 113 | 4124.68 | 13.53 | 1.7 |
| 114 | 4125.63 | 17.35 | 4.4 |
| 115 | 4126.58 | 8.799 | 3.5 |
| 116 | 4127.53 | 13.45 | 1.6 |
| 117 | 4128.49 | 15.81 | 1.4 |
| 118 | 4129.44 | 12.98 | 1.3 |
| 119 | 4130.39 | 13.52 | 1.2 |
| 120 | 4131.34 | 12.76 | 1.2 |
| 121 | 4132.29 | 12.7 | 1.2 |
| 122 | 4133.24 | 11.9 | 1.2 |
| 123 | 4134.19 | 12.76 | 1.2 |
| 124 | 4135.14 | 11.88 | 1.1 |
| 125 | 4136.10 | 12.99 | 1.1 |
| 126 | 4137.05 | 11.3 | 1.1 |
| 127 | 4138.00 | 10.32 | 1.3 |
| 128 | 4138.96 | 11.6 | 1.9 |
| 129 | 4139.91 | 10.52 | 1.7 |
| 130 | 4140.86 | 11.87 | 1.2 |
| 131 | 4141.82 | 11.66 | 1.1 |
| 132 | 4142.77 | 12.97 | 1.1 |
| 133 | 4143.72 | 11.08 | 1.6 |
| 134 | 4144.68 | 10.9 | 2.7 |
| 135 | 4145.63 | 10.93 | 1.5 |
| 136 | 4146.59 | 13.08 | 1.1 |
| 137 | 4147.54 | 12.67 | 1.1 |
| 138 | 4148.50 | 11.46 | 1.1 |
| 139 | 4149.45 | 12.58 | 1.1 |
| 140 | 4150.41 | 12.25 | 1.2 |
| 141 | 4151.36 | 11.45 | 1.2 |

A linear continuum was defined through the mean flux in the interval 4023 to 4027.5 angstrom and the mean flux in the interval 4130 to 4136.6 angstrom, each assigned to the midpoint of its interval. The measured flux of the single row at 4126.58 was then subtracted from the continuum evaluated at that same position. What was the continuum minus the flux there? 3.9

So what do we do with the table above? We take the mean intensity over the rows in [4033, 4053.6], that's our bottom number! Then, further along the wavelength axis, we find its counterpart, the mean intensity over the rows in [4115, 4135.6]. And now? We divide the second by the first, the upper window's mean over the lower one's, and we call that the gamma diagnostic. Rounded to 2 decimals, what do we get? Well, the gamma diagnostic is 1.01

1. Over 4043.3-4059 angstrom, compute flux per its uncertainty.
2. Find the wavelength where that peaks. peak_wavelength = 4048.47 angstrom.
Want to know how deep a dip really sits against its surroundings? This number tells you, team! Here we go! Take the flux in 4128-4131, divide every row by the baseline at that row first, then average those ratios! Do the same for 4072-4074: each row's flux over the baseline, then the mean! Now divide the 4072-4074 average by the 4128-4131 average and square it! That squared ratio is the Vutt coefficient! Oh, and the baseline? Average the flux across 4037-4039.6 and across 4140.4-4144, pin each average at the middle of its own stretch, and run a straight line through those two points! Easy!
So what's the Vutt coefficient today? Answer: 0.73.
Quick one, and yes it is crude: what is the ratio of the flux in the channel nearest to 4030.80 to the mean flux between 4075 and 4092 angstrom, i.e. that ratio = 1.10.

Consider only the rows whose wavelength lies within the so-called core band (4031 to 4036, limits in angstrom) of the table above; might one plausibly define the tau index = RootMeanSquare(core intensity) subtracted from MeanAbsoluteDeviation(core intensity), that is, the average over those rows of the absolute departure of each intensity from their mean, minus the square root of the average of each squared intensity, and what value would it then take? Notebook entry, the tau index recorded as -12.1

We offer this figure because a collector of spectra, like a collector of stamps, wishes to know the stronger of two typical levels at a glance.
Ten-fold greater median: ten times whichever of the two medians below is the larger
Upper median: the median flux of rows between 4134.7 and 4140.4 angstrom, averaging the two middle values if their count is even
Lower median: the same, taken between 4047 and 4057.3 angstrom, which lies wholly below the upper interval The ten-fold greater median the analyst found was 121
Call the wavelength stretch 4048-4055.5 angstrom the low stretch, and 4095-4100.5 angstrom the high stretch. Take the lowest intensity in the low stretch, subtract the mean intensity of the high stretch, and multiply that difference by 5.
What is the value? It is -22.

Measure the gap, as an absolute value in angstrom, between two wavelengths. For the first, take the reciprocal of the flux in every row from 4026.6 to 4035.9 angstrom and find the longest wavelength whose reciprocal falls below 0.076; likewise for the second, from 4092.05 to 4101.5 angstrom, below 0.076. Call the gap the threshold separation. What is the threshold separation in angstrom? 70.2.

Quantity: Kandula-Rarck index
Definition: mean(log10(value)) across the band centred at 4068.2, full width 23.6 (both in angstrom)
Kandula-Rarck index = 1.13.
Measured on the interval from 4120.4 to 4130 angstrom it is 1.11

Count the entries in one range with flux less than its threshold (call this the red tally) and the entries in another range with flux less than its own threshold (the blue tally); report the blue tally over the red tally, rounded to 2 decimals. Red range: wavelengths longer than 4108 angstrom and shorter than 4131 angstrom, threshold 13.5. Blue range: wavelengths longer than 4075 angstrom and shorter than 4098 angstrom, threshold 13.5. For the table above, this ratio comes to 0.80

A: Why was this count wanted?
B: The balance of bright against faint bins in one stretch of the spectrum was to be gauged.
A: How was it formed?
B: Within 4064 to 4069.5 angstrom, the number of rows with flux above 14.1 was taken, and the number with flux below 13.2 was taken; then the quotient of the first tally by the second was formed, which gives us 2.0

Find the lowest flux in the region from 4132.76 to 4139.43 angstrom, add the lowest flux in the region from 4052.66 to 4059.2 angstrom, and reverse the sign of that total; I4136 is -20.2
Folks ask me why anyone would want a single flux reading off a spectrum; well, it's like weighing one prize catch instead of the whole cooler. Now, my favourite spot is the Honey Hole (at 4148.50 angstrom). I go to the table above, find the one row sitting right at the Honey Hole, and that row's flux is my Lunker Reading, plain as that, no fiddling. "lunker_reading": 11.46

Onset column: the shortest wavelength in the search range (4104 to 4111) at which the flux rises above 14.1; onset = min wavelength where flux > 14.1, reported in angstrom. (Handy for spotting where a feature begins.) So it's 4105.73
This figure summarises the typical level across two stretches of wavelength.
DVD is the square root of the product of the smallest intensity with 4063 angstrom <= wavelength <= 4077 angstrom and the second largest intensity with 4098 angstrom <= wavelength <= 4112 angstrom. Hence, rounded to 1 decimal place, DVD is 13.1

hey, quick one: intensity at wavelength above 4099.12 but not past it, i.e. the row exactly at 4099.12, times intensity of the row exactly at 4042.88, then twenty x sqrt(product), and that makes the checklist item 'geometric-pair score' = 221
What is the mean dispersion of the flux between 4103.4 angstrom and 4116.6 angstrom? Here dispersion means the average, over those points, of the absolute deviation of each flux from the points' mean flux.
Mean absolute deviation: 1.0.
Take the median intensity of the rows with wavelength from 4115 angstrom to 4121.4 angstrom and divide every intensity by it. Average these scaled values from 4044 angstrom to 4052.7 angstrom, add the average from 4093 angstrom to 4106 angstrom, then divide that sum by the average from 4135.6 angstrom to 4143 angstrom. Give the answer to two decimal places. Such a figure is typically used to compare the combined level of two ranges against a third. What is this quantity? 2.40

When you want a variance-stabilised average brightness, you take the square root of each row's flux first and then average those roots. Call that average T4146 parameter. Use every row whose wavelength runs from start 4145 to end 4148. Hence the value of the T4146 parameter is 3.49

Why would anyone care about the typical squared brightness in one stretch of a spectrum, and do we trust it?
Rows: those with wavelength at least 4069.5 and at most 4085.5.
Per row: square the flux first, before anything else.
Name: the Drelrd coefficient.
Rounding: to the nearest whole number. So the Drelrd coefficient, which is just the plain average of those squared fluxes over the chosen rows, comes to 178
